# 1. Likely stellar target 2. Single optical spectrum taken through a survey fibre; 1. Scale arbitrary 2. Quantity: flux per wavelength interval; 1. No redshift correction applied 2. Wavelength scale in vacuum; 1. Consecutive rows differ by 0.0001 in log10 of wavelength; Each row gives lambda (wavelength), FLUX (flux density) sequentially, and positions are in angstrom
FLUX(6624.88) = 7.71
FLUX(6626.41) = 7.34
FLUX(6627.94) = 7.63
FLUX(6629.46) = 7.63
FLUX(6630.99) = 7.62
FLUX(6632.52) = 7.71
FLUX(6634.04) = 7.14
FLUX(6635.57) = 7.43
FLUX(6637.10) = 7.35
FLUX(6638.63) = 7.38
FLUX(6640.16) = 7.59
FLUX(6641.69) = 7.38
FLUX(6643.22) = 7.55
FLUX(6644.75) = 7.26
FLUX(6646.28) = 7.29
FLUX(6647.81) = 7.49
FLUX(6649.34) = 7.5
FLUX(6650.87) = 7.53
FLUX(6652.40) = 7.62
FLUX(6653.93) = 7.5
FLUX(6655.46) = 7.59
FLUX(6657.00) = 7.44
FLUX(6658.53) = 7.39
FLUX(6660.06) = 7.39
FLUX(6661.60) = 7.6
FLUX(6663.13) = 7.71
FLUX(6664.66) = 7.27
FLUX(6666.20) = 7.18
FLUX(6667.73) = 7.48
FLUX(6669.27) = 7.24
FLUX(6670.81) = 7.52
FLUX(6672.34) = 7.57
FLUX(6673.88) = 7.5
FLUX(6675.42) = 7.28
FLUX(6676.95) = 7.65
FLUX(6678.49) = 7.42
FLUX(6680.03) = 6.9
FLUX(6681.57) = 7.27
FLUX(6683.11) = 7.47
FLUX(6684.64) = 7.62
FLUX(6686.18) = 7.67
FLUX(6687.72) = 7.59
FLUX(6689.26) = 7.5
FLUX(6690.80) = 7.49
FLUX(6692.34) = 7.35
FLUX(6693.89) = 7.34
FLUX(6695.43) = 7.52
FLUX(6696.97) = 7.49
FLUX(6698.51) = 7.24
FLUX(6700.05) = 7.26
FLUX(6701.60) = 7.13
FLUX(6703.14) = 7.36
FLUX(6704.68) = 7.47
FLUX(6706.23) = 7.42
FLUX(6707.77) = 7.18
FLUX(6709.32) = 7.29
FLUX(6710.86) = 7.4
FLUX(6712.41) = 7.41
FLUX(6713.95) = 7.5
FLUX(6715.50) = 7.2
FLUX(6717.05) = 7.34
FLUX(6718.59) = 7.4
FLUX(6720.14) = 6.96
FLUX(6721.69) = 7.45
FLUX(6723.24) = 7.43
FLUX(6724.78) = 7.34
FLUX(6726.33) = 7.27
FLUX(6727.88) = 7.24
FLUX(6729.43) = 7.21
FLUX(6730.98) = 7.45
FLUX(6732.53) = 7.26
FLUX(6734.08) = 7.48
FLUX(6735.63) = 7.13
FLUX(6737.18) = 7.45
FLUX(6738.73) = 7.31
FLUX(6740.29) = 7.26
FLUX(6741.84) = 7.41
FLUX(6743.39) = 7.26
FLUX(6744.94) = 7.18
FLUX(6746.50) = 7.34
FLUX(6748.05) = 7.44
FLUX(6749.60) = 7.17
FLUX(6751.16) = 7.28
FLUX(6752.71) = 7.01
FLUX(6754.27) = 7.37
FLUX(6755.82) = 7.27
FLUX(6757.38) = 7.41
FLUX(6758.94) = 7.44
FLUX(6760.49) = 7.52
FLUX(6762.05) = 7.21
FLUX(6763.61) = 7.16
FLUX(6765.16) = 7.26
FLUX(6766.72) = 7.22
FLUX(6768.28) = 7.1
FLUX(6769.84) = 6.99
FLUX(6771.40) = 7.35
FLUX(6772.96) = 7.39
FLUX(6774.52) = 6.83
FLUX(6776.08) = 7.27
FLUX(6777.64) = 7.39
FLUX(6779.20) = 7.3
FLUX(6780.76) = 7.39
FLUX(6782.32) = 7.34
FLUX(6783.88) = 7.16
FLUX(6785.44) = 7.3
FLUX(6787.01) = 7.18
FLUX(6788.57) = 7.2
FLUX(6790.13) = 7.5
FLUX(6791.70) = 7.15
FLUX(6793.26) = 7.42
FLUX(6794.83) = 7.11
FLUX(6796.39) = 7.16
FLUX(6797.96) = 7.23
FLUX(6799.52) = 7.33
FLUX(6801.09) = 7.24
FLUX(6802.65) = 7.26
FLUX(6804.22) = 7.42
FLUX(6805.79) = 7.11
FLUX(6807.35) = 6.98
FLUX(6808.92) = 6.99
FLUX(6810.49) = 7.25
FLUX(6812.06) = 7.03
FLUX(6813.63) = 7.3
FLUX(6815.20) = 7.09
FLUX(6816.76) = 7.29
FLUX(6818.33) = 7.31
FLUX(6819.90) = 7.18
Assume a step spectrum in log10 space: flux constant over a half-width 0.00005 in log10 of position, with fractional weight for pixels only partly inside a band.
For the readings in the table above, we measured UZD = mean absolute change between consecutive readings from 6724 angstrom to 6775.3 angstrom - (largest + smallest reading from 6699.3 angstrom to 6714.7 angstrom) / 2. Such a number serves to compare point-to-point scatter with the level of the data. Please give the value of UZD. -7.15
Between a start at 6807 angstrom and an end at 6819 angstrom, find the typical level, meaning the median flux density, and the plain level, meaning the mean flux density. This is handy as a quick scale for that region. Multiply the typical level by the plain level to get 51.3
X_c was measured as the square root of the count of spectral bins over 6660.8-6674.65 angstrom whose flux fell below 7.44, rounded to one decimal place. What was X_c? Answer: 1.7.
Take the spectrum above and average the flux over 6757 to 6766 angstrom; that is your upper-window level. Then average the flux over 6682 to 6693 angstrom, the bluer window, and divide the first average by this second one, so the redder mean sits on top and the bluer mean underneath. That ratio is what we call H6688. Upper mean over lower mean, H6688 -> 0.974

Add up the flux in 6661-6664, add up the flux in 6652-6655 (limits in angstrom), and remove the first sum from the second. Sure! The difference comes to -0.19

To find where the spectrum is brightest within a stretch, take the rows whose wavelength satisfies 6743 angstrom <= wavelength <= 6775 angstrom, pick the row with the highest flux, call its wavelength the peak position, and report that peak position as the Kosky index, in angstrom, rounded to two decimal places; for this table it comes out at 6760.49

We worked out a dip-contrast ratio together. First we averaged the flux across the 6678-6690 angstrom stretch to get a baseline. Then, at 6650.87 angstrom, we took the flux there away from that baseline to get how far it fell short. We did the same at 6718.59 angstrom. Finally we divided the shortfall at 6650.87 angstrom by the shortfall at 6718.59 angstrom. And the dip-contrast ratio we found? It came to -3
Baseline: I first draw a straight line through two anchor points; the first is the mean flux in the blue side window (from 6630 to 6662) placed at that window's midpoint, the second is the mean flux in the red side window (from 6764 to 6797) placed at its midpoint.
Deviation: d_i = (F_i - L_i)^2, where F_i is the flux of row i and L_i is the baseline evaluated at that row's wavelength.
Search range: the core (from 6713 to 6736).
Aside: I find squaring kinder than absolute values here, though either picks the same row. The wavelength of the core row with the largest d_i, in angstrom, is 6720.14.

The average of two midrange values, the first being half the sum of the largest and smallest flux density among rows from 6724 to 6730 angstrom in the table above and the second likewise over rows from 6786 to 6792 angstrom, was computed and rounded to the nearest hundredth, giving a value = 7.30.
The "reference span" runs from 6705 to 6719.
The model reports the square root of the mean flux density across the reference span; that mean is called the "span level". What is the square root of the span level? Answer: 2.71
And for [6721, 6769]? 2.70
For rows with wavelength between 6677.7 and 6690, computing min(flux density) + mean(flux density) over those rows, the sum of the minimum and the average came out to 14.3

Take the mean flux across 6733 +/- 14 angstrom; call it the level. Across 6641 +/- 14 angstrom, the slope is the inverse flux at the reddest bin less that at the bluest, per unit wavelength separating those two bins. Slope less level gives -7.30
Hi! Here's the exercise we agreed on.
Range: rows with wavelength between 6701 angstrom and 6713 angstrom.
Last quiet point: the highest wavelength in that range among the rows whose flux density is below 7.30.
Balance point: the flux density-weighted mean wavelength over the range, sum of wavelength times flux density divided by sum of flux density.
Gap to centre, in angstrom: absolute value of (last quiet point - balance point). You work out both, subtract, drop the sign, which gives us 2.3 angstrom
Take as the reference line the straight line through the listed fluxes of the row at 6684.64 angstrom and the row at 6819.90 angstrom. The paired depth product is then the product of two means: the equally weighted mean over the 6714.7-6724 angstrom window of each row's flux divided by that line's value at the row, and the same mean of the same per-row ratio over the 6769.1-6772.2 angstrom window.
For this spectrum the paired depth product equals 0.949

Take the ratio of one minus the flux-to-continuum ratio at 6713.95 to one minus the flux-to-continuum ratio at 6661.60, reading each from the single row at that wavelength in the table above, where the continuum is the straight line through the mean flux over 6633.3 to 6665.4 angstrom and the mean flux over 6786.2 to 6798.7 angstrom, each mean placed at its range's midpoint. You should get 0.9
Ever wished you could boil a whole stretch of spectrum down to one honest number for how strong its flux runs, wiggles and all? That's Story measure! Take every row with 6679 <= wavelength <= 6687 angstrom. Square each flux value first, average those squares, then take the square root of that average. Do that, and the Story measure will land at 7.39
